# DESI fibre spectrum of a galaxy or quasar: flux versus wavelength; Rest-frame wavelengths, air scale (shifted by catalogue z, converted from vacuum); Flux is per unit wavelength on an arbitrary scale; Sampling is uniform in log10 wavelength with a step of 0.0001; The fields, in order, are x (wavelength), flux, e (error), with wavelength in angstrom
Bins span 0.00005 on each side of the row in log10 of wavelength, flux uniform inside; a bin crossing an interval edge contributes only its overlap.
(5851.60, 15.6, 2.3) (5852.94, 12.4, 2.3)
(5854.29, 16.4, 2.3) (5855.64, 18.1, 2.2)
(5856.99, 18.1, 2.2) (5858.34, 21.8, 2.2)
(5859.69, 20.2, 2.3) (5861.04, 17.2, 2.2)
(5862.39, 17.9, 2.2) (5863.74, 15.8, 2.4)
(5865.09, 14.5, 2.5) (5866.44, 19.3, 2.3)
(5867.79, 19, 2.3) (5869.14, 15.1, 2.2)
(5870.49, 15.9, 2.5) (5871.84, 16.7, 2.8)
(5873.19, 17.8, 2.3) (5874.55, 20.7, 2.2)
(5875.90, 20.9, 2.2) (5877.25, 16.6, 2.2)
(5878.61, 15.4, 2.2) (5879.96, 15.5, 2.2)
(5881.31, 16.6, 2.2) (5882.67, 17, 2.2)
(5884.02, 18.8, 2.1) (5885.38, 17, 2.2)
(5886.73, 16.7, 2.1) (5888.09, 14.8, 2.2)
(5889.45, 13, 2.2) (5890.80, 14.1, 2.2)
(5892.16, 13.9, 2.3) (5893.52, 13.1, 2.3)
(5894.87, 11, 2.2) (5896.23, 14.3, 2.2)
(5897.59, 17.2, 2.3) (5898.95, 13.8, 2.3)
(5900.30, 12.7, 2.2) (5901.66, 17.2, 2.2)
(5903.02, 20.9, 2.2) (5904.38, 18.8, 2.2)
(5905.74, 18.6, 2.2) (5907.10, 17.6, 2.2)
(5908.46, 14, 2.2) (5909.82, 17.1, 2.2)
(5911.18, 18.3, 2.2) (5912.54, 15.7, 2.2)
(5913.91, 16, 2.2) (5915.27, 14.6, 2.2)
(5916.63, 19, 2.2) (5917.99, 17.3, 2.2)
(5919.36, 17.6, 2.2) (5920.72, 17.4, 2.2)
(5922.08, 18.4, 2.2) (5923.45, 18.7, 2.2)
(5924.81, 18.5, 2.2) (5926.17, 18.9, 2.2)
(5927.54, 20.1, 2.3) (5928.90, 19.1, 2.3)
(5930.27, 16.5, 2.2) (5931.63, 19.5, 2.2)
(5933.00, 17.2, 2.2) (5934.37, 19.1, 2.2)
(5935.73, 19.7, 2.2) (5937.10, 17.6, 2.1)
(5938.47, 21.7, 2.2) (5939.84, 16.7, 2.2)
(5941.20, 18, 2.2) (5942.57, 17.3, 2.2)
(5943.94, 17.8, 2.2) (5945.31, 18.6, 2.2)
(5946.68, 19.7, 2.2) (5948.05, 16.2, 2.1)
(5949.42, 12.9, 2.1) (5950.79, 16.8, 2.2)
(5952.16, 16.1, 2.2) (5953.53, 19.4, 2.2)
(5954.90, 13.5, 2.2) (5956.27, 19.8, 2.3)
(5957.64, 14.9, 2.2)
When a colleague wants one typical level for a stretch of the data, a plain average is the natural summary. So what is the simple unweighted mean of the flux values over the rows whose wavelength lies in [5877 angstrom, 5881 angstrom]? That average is 15.8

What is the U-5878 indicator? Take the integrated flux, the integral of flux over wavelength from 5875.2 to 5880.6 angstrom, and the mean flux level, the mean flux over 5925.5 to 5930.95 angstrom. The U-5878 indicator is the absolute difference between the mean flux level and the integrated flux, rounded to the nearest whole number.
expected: 74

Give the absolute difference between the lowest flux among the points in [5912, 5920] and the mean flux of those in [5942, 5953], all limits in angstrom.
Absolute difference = 2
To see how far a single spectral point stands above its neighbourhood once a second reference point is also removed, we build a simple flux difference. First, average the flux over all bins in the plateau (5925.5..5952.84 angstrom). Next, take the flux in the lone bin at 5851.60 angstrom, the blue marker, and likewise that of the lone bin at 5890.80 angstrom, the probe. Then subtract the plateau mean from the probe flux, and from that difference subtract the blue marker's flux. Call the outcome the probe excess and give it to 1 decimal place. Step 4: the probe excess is -19.5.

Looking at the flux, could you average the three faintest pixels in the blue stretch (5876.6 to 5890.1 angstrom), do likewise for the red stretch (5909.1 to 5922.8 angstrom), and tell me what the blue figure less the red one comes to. -1.0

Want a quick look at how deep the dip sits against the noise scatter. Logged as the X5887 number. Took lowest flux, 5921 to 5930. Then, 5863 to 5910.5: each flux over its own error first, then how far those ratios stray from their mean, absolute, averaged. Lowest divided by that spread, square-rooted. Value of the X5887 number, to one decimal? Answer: 4.3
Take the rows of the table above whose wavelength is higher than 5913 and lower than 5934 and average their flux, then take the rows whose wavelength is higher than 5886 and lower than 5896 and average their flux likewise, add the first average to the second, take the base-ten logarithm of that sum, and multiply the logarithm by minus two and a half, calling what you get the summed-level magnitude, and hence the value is -3.75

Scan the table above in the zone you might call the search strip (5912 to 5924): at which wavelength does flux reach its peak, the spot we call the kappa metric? 5916.63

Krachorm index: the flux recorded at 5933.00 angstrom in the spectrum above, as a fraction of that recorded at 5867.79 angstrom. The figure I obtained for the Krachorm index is 0.91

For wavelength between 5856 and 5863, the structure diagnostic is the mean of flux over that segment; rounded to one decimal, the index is 19.0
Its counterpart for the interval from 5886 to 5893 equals 14.5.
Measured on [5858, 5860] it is 21.0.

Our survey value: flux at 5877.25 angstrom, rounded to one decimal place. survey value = 16.6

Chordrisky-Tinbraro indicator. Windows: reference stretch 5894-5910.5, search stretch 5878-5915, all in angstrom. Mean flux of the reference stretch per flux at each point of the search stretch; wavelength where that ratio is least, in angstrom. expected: 5903.02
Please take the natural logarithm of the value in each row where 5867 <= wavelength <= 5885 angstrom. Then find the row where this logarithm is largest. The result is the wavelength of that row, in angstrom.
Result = 5875.90 angstrom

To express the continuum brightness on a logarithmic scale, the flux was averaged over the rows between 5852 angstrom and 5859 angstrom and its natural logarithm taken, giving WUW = 2.85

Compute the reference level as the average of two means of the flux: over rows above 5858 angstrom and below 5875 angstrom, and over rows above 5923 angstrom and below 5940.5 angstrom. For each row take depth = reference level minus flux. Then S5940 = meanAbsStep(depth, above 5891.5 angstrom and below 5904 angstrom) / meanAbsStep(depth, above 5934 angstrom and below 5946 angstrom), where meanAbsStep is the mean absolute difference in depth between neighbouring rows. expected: 1.4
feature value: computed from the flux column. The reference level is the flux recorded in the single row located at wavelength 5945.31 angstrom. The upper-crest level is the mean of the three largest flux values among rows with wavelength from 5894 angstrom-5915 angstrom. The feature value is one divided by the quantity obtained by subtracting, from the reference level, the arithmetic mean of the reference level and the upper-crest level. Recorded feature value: -2.4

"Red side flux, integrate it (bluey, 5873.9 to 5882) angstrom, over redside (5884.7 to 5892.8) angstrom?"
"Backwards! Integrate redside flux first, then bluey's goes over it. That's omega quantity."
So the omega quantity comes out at 1.2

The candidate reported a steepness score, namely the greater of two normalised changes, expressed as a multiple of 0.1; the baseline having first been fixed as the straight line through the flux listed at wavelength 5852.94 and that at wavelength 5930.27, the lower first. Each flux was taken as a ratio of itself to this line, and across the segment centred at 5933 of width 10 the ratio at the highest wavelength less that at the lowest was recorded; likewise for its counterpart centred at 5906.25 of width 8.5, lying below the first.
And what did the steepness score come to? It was -1.2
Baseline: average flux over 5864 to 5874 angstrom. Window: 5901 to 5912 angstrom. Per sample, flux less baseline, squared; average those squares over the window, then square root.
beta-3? 2.0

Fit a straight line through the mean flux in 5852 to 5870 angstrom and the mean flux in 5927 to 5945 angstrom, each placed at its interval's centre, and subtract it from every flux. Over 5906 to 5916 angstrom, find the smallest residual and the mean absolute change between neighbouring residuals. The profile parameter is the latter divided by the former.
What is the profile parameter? -0.50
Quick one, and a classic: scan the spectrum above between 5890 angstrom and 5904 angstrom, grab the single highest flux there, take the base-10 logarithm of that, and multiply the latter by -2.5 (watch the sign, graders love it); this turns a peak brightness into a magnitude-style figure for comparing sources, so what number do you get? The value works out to -3.30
